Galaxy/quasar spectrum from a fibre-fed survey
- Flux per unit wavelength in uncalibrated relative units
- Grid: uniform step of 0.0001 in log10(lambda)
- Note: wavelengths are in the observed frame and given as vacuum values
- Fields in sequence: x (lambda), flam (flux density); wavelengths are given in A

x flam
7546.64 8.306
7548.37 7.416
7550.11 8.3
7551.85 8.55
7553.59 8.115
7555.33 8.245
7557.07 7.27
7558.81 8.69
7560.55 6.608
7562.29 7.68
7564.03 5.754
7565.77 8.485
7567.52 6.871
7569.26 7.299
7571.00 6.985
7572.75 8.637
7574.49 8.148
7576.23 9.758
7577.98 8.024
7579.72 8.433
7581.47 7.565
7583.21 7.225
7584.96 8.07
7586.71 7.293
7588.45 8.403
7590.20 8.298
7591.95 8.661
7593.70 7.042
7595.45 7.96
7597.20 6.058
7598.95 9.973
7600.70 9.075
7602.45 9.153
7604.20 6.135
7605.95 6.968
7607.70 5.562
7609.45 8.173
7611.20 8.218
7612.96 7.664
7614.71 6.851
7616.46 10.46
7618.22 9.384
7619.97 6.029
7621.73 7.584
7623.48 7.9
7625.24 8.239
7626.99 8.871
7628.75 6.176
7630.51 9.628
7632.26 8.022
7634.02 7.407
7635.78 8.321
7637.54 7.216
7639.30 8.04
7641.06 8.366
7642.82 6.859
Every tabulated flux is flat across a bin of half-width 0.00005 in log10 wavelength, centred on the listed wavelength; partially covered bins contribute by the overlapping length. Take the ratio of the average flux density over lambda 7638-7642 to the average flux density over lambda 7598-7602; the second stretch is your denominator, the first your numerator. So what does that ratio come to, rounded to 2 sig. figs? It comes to 0.86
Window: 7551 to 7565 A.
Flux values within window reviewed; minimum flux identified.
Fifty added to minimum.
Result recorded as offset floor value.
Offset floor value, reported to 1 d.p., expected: 55.8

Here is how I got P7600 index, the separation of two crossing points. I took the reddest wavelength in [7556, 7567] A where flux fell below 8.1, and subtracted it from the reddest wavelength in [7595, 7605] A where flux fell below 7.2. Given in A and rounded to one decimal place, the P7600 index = 40.2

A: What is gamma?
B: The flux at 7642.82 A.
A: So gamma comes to 6.859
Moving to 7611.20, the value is 8.218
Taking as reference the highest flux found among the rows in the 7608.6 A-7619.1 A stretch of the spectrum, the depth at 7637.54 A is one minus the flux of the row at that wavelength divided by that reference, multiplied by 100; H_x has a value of 31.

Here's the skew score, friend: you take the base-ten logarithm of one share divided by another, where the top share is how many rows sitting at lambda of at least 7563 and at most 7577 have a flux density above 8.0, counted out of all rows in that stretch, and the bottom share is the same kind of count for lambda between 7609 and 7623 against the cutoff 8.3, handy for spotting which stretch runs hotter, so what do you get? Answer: 0.30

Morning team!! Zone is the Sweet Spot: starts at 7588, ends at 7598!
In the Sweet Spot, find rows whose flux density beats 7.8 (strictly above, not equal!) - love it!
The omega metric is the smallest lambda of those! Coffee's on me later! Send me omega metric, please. 7588.45 A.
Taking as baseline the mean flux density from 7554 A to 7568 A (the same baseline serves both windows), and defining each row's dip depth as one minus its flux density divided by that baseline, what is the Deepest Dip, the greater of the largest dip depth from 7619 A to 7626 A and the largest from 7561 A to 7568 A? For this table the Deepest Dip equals 0.23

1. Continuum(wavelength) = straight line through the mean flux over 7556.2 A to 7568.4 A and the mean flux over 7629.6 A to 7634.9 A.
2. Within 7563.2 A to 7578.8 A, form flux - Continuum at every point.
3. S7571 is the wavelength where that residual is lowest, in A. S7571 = 7564.03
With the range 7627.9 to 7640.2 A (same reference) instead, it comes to 7628.75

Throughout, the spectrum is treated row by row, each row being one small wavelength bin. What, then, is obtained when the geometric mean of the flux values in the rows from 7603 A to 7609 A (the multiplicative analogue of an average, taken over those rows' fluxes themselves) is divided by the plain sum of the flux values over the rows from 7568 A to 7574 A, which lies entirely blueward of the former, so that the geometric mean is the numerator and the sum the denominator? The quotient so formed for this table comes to 0.270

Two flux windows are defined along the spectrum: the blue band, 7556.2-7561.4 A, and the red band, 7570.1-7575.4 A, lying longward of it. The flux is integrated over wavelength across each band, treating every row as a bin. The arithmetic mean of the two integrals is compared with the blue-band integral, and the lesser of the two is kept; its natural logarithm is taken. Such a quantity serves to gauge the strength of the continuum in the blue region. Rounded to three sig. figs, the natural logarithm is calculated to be 3.67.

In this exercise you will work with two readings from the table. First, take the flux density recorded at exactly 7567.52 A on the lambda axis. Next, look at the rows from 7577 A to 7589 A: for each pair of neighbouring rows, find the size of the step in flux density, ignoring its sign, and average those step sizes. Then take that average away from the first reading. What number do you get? 6.1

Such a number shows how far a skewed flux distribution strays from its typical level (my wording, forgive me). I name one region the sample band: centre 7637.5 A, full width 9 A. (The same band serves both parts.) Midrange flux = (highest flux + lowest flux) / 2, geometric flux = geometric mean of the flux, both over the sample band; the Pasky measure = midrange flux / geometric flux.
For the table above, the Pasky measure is 0.99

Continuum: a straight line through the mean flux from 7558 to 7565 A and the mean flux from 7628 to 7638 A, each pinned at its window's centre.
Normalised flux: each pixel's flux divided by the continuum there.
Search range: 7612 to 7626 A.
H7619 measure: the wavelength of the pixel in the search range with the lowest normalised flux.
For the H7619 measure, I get 7619.97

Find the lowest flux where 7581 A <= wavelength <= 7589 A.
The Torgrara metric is 7.225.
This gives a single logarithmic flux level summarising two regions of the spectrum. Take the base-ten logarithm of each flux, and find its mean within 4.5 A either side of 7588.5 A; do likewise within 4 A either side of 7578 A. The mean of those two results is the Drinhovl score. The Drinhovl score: 0.916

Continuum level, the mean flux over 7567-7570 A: 7.1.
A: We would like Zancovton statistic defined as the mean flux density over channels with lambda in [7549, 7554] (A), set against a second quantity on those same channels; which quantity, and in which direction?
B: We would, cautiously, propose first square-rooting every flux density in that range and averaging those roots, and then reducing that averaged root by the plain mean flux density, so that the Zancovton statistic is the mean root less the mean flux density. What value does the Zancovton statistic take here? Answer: -5.4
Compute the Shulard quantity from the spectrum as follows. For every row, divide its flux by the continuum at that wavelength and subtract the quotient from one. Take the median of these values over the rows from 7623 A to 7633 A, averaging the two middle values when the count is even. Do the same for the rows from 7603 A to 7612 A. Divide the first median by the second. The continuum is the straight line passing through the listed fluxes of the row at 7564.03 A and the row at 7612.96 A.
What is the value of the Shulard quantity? 0.1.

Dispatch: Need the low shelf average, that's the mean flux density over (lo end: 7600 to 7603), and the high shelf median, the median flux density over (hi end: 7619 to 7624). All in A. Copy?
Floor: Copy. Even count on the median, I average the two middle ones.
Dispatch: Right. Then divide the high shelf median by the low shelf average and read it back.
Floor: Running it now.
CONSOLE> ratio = 0.83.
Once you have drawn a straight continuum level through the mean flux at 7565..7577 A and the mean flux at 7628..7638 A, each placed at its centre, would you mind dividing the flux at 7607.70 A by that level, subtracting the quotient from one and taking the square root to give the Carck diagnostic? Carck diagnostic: 0.54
